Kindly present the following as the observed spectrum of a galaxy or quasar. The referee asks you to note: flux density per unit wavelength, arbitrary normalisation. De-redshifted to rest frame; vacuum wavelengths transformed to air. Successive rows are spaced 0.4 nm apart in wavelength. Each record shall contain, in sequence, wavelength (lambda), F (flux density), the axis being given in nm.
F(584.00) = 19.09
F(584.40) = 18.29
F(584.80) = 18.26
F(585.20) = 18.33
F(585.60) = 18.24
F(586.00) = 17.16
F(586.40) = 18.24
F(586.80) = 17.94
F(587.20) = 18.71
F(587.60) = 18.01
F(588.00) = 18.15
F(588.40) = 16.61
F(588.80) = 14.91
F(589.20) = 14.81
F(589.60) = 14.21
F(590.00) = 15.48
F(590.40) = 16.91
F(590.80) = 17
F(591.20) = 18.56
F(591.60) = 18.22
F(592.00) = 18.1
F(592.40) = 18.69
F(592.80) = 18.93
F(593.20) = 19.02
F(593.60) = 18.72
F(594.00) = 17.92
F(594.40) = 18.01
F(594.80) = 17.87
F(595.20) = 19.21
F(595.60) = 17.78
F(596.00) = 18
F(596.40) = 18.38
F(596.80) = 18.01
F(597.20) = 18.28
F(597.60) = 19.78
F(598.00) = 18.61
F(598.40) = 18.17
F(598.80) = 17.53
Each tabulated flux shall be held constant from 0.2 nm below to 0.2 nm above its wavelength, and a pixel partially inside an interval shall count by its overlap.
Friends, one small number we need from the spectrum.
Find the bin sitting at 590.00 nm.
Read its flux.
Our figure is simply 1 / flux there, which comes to 0.065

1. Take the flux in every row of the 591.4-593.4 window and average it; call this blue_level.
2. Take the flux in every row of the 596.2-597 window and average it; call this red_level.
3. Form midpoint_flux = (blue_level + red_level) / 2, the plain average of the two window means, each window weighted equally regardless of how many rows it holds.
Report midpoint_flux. 18.4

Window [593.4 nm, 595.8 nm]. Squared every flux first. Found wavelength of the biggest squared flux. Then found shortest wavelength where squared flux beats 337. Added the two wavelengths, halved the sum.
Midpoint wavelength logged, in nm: 594.40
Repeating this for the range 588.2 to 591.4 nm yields 591.20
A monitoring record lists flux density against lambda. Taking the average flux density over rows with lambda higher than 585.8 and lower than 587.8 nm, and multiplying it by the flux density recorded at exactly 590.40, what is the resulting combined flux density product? 305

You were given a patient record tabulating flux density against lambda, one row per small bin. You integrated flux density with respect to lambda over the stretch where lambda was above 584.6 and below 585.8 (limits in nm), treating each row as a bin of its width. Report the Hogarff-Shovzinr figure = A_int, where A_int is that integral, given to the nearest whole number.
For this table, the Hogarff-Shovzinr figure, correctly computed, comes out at 22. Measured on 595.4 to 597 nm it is 29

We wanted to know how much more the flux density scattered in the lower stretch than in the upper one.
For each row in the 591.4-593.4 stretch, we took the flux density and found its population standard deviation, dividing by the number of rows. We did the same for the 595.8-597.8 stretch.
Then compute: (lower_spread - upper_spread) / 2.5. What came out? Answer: -0.12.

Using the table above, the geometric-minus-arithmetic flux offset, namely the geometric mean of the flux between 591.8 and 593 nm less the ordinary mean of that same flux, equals -0.003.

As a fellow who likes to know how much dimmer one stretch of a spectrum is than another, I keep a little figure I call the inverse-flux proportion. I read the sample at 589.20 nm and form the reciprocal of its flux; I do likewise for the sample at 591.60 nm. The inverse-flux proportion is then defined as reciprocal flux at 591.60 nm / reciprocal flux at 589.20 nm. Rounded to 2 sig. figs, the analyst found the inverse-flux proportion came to 0.81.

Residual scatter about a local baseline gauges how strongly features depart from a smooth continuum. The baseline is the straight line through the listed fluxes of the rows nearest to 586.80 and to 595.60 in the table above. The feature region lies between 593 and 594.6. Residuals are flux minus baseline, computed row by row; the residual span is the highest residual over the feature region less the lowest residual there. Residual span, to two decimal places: 1.09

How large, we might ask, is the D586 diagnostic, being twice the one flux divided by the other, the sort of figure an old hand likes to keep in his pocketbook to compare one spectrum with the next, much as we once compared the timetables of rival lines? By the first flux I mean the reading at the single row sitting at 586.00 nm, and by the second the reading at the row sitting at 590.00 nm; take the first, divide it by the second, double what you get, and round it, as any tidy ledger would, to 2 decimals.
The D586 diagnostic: 2.22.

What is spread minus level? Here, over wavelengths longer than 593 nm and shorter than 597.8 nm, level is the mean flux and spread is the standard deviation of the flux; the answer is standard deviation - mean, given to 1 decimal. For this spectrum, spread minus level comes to -17.8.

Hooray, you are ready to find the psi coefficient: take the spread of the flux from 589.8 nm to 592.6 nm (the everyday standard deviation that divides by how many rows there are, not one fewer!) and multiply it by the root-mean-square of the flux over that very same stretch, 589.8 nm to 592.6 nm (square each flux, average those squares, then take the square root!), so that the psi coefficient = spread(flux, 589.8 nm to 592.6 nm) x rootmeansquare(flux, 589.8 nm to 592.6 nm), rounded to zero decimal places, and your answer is 19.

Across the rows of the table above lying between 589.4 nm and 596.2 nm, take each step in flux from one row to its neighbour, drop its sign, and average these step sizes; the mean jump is 0.63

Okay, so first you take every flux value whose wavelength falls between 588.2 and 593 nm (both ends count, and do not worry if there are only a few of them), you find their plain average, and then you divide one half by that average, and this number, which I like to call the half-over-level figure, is 0.0296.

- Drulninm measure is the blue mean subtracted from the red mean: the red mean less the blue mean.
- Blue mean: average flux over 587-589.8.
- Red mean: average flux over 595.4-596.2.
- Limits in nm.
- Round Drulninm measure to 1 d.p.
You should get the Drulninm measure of 1.4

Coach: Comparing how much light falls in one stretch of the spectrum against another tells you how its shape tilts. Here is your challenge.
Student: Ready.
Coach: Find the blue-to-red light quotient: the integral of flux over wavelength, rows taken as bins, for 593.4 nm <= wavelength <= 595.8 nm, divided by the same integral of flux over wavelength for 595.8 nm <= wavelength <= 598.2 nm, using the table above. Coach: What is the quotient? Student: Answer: 0.99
